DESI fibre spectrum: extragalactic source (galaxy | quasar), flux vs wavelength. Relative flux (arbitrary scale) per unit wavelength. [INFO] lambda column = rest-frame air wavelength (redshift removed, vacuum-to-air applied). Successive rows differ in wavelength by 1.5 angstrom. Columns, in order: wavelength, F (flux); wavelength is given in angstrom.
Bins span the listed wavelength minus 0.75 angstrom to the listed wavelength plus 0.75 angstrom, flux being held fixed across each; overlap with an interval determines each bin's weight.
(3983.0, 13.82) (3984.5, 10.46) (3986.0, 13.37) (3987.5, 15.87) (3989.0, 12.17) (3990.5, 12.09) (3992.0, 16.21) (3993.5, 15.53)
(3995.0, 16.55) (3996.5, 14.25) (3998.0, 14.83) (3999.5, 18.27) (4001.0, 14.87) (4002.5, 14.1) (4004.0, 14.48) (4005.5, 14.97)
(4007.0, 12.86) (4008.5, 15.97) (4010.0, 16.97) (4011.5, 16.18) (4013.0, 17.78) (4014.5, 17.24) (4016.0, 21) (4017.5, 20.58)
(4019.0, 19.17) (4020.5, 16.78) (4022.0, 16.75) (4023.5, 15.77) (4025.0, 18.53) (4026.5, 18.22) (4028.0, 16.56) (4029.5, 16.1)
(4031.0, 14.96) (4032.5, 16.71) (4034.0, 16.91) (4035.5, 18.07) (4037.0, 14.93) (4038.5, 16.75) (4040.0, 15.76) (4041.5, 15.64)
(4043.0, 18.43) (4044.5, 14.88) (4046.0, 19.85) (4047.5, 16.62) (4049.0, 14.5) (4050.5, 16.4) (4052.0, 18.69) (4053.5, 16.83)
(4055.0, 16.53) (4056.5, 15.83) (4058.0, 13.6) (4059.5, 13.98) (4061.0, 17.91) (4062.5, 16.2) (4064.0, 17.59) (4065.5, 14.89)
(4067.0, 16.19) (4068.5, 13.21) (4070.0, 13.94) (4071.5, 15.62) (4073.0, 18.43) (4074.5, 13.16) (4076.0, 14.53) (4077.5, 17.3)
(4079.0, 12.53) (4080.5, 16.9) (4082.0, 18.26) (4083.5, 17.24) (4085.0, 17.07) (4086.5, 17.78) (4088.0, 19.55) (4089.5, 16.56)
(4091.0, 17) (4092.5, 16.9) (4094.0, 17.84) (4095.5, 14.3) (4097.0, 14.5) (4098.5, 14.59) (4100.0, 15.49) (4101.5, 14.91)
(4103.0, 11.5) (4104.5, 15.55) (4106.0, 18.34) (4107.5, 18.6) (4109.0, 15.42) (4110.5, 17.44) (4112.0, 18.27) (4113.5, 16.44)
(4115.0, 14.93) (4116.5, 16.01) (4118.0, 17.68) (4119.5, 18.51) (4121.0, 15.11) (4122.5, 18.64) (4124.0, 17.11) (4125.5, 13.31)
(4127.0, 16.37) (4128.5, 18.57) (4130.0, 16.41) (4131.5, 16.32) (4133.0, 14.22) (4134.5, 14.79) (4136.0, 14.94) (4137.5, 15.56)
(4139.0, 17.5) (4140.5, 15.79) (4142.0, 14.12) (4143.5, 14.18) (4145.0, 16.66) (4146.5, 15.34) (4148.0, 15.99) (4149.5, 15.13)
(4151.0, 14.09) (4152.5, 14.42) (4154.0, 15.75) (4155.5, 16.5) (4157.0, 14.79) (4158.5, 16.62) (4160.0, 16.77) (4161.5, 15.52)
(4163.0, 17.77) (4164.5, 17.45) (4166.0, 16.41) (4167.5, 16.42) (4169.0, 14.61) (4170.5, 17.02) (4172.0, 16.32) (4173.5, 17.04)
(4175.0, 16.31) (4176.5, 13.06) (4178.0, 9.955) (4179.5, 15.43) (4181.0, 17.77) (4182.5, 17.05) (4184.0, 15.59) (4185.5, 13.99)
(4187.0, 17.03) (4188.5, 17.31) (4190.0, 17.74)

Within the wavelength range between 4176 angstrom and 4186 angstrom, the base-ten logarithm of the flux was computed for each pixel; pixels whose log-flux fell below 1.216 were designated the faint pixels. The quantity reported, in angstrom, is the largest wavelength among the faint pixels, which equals 4185.5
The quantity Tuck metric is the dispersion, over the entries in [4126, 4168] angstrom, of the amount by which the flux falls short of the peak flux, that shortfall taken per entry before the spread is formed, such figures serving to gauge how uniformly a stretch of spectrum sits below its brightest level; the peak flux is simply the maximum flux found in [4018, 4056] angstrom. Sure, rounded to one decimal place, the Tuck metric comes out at 1.2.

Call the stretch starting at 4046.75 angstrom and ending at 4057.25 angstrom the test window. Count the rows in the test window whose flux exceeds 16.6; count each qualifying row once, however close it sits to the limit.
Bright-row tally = 3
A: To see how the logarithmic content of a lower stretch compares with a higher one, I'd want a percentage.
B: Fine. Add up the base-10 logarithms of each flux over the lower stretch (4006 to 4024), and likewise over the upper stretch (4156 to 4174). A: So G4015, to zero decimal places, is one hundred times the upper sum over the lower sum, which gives 98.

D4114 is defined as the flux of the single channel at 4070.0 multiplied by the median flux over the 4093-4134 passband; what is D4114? 228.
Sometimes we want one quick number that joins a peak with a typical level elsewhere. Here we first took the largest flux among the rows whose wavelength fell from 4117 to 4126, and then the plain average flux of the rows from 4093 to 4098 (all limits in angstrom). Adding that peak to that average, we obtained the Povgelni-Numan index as 34.2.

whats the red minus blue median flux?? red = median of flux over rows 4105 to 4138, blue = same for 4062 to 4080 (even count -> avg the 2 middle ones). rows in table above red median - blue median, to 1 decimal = 1.1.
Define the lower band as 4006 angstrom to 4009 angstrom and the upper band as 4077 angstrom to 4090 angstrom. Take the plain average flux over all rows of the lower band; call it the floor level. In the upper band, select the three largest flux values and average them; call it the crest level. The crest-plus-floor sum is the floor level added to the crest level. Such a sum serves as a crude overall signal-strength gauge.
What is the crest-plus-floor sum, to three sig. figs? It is 32.9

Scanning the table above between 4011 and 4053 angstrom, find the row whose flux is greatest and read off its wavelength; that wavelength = 4016.0 angstrom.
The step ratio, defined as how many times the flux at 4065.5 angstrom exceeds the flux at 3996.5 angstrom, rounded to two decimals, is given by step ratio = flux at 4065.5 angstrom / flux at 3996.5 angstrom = 1.04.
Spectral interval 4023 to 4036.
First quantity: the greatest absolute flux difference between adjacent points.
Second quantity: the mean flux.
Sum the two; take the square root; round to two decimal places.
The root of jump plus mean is 4.43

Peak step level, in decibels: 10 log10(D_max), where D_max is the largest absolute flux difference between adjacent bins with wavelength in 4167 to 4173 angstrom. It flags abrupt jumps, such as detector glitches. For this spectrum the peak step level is 3.8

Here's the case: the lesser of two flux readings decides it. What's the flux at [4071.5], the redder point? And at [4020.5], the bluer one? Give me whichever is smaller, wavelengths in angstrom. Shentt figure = 15.6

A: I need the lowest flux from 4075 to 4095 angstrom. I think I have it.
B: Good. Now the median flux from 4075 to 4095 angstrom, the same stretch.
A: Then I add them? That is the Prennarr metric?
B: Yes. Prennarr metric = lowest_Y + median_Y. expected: 29.6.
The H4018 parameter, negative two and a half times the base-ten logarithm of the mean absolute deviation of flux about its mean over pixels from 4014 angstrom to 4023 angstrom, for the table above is -0.55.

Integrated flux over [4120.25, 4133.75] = 219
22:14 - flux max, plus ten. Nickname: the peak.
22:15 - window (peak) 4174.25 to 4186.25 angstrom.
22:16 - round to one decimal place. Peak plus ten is 27.8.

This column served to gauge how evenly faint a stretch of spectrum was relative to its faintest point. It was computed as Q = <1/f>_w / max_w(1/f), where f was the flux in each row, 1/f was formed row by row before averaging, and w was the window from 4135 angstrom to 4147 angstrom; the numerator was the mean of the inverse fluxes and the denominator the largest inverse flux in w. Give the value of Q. 0.915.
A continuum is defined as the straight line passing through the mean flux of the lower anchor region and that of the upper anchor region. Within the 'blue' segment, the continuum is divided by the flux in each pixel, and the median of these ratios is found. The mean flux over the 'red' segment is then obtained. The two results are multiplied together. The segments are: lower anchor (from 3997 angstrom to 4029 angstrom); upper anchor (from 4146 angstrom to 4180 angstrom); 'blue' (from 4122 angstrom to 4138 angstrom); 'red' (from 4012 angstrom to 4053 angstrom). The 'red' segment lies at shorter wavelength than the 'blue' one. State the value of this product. 16.7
